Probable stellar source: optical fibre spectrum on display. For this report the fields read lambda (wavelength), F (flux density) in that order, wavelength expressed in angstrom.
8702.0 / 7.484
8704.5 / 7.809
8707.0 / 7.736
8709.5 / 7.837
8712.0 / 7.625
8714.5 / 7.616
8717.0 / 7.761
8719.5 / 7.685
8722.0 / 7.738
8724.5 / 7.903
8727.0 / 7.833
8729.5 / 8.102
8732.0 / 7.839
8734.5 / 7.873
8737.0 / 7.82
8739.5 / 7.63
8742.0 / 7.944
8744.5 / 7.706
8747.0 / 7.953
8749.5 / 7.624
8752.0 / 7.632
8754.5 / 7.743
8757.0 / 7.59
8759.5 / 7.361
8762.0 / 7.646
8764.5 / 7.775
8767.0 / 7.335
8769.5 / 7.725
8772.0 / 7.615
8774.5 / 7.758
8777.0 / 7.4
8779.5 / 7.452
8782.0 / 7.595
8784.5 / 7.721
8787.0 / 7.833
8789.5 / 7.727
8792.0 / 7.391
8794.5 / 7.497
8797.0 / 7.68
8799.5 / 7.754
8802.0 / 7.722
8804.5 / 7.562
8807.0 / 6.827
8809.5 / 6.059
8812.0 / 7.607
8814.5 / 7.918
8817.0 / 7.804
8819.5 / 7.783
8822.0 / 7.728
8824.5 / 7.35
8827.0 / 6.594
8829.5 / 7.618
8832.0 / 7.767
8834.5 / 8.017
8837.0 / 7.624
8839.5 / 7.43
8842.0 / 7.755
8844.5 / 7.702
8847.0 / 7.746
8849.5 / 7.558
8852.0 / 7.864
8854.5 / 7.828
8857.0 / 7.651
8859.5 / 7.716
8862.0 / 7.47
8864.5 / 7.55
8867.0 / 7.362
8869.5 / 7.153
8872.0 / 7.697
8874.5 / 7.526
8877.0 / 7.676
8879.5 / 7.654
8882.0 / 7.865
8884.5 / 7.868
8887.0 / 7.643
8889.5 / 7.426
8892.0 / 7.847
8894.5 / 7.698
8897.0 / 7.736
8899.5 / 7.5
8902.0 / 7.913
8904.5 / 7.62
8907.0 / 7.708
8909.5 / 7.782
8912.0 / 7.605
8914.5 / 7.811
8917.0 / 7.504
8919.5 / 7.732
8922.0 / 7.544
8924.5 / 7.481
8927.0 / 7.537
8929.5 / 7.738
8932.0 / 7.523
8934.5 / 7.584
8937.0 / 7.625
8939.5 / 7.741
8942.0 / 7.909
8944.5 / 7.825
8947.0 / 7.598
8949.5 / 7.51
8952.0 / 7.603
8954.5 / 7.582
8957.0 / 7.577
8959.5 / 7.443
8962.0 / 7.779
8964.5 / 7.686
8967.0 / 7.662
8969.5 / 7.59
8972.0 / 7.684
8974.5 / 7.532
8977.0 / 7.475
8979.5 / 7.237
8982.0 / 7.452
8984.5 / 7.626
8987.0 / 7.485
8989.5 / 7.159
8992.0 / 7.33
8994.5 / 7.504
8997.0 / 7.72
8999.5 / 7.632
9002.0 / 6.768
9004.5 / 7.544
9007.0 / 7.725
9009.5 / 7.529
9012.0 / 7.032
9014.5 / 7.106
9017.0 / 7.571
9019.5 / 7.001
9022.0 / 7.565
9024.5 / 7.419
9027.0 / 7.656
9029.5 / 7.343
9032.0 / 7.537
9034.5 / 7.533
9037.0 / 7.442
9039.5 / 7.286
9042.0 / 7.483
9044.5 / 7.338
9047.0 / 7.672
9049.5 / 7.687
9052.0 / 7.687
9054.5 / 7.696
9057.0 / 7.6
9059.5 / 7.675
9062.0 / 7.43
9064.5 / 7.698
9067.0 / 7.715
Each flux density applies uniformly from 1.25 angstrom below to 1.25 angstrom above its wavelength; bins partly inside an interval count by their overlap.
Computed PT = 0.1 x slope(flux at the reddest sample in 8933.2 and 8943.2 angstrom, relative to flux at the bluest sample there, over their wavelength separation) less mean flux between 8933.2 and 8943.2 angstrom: -7.71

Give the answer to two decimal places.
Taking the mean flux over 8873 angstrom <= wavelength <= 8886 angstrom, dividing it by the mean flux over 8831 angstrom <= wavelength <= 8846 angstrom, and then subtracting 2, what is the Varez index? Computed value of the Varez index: -1.00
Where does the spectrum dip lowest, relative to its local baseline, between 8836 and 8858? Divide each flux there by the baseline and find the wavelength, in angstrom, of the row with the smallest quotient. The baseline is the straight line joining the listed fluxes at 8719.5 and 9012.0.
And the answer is 8839.5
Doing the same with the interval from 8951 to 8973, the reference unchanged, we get 8959.5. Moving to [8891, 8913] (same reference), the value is 8899.5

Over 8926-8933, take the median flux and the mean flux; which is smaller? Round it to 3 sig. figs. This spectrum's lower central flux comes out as 7.54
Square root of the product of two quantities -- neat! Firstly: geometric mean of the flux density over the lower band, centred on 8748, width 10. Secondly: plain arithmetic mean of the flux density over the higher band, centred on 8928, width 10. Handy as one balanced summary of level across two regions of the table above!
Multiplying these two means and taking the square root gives 7.65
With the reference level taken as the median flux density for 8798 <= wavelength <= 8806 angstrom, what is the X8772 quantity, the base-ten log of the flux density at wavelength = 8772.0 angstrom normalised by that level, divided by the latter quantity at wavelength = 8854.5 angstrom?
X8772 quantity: -1.0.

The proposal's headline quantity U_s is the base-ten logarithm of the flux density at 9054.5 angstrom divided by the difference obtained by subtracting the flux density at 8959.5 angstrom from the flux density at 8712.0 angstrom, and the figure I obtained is 1.63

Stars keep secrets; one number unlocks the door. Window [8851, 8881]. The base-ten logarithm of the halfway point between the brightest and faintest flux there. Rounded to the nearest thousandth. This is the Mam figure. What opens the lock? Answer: 0.876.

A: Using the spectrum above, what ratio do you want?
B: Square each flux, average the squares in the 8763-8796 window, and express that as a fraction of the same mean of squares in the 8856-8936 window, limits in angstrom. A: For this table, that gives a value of 0.99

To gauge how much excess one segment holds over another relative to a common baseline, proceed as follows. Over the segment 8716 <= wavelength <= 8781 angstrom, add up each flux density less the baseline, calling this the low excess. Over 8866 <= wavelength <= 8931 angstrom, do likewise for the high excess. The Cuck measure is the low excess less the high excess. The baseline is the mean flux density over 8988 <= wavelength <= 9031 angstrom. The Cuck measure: 1.8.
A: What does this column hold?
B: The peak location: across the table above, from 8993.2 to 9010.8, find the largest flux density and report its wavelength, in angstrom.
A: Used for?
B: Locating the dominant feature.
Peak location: 9007.0 angstrom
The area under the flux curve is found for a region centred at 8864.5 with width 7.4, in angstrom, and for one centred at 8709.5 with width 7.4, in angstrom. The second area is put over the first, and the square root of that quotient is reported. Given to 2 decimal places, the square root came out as 1.02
